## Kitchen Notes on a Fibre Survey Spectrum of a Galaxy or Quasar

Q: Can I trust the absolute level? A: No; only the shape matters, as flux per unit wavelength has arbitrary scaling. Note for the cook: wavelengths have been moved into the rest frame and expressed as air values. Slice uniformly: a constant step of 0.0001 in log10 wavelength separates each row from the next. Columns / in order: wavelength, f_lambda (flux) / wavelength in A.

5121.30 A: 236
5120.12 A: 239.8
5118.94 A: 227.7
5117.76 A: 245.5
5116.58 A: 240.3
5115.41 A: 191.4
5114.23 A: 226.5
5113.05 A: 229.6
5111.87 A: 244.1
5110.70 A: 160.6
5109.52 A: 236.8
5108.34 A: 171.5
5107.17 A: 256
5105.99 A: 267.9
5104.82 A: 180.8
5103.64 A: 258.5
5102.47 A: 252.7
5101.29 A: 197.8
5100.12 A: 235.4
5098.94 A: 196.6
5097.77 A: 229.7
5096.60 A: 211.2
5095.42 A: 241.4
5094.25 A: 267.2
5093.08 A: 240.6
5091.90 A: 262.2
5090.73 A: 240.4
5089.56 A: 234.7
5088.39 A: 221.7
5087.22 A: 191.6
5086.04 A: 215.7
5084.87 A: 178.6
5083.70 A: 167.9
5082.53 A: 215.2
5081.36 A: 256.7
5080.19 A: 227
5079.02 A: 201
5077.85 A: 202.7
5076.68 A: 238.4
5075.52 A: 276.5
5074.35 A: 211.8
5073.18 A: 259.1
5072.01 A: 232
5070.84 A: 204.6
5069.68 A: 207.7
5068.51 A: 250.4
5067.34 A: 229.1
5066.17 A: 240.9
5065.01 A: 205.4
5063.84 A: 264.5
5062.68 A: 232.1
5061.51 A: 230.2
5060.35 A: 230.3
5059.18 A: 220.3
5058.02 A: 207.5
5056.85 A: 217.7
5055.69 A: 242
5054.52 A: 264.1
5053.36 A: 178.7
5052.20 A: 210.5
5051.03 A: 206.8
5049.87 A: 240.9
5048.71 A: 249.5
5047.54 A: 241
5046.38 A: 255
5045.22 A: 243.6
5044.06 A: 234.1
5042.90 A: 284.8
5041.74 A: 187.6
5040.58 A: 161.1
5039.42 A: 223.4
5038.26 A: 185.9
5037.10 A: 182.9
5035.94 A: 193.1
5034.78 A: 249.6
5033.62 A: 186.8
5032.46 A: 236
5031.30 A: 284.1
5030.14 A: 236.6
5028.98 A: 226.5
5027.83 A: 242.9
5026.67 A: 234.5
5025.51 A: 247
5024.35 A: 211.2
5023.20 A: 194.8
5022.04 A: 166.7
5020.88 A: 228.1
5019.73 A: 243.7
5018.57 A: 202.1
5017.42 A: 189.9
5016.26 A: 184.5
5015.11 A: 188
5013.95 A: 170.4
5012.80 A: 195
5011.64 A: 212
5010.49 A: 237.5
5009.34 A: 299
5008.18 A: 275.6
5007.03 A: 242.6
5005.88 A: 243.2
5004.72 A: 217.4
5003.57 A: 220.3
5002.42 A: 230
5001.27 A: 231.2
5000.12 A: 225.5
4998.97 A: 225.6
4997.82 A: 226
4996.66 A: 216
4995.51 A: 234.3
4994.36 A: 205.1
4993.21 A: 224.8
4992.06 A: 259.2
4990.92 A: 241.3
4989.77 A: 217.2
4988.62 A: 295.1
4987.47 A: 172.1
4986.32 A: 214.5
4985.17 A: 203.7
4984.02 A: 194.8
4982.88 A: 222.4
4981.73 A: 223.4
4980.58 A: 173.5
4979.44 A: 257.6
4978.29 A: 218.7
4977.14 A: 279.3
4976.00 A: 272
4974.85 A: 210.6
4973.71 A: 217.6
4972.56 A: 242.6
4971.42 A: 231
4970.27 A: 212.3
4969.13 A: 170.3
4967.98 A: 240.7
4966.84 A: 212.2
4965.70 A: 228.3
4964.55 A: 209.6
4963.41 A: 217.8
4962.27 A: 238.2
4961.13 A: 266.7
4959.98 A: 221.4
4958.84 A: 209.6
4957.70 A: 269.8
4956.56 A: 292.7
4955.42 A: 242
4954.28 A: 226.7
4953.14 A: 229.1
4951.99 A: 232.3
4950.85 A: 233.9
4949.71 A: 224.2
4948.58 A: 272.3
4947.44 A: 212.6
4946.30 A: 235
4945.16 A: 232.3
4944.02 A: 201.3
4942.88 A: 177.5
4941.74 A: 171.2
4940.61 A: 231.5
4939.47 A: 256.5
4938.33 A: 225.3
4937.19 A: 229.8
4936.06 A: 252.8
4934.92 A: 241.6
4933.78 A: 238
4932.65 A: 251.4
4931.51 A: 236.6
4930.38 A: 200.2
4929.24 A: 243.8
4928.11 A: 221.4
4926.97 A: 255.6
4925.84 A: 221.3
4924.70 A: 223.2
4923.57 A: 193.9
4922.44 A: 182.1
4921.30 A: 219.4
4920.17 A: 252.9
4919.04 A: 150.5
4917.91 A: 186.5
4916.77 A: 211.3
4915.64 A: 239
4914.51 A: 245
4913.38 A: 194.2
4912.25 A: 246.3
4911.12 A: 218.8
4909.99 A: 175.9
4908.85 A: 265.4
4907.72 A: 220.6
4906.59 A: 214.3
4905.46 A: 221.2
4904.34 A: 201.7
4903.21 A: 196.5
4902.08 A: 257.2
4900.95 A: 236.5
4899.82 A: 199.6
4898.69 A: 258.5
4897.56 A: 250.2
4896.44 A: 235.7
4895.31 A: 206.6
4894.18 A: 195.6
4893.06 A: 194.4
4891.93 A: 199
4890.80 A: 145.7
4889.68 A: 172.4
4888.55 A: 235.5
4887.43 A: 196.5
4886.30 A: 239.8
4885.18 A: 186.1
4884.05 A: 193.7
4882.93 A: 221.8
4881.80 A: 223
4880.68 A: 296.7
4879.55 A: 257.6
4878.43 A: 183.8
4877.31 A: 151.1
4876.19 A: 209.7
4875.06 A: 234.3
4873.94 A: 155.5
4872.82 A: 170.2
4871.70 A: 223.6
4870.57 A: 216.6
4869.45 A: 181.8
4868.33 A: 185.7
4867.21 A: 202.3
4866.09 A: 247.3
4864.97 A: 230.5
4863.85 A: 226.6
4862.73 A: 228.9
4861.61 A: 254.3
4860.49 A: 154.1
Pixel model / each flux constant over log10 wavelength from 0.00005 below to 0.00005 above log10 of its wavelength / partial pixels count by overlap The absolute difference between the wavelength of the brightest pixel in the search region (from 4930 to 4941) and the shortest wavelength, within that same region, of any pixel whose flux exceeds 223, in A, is 8.0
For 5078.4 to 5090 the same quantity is 1.2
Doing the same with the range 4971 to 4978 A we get 5.7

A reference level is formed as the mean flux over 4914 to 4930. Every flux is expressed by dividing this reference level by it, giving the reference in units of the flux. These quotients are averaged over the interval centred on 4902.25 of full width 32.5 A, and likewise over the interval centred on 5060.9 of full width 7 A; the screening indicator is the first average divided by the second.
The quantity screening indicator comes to 1.084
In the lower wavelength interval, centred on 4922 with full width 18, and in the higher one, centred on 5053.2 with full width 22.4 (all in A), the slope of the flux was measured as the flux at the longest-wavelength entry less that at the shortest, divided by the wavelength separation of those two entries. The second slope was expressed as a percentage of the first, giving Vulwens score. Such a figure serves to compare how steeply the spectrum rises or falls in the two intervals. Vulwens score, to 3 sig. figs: -275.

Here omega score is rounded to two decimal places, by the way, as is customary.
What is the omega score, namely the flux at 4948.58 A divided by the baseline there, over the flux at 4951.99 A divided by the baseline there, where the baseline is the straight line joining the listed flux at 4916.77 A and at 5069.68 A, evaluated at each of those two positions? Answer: 1.17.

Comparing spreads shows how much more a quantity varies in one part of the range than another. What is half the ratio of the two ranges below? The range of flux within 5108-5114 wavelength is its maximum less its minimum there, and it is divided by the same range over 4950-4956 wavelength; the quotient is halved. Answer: 2.7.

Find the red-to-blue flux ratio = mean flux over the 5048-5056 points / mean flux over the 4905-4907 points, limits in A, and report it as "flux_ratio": 1.04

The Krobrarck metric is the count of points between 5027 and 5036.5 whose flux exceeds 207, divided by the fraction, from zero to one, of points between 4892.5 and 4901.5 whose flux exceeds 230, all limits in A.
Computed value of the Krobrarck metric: 12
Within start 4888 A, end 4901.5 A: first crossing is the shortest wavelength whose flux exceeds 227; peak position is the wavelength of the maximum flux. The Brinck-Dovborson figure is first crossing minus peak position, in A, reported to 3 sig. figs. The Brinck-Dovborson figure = -10.1 A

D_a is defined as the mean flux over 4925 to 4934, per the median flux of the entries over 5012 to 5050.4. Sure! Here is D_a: 1.03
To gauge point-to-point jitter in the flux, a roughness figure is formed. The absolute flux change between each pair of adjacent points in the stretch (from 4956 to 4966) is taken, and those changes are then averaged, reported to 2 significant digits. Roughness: 27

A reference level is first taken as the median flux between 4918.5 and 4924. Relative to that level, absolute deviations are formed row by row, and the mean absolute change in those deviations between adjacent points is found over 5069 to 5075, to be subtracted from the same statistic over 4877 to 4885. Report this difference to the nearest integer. 12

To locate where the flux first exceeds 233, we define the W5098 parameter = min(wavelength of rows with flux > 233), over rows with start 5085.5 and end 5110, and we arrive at 5089.56 A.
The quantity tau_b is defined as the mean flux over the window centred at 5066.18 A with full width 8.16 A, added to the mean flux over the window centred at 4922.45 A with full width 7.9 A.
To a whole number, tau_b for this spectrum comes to 439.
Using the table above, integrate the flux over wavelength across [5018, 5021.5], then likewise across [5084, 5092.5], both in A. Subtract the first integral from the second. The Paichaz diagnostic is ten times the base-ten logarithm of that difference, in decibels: 30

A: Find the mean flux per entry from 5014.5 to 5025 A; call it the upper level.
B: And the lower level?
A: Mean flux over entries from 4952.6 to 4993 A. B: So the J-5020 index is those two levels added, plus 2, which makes 433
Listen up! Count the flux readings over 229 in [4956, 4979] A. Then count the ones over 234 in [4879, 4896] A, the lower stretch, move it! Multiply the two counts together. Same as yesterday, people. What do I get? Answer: 36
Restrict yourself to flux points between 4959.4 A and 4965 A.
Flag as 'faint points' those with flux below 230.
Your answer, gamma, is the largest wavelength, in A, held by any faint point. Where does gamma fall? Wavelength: 4964.55 A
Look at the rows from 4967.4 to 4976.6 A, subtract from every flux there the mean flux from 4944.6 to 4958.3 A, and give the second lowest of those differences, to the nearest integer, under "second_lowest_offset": -31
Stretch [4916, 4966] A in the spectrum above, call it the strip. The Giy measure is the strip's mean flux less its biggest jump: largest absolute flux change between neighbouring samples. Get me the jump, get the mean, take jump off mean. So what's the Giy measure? 124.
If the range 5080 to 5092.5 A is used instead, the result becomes 172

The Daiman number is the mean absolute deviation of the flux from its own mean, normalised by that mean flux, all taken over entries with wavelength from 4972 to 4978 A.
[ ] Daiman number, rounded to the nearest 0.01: 0.10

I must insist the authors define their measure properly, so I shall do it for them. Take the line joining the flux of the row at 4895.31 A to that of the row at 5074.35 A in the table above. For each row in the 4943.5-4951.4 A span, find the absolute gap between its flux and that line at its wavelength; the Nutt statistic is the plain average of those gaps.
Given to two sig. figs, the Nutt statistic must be 24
